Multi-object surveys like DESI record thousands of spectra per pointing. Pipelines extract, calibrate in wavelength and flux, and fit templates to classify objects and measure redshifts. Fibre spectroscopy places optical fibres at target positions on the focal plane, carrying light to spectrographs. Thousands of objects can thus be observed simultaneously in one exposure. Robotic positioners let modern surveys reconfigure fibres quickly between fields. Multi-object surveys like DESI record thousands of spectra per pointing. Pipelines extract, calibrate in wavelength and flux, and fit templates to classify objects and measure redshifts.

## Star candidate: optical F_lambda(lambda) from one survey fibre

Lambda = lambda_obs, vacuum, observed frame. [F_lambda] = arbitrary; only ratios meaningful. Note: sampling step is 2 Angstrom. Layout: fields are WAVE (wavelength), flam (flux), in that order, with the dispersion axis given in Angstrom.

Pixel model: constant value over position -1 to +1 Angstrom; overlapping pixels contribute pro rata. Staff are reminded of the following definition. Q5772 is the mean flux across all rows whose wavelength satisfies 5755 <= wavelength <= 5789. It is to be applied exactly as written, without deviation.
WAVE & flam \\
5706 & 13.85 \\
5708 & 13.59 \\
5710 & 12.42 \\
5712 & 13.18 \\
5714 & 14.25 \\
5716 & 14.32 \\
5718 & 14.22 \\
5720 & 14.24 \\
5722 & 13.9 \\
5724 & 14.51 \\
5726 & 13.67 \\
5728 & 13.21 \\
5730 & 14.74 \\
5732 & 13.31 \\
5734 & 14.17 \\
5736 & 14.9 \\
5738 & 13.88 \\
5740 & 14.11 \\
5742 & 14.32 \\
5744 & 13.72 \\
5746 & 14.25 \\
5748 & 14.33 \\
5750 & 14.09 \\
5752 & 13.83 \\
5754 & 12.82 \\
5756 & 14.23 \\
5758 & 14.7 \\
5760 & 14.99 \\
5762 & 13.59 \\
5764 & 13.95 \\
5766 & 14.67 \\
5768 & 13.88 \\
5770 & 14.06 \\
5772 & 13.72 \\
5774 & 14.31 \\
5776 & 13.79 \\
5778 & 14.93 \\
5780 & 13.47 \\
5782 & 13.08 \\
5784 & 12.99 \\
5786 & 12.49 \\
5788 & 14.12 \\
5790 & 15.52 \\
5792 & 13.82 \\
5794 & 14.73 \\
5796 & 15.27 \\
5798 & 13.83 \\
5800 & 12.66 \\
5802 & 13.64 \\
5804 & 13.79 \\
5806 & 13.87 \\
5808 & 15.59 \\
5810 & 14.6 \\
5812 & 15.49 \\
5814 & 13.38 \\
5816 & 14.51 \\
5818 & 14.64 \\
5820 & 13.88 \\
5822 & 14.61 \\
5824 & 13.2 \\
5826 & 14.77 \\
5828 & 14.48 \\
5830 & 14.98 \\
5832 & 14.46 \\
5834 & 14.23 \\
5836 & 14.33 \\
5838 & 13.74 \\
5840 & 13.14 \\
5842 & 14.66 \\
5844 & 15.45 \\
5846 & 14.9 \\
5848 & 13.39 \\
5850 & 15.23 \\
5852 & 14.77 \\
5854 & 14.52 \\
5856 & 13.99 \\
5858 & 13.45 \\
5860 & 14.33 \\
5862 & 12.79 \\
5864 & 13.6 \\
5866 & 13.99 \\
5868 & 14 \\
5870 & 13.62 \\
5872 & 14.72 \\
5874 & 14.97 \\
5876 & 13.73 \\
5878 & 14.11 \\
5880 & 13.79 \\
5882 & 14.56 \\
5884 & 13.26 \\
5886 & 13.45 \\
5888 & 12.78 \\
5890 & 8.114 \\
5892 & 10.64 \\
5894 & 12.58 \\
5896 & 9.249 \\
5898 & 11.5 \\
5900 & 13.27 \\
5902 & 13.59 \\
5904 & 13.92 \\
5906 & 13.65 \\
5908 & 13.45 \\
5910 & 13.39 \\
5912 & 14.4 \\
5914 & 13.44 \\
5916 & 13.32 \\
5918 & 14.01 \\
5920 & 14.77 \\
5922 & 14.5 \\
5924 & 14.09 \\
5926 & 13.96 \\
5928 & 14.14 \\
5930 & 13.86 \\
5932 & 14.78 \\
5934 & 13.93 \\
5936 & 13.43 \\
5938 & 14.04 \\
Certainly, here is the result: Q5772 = 13.9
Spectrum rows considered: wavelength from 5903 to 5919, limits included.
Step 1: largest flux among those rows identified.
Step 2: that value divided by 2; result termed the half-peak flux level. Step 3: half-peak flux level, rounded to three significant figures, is 7.20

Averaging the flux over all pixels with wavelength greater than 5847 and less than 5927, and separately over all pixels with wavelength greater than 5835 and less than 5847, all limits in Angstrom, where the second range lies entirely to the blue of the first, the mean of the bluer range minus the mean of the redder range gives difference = 0.9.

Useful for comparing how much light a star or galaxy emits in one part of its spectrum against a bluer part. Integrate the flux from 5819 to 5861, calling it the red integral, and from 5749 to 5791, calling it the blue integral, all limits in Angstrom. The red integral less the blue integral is 15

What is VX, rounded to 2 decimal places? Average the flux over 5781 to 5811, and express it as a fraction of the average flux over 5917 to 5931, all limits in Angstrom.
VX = 0.99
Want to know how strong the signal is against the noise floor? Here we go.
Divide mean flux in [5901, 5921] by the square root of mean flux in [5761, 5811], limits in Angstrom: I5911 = 3.68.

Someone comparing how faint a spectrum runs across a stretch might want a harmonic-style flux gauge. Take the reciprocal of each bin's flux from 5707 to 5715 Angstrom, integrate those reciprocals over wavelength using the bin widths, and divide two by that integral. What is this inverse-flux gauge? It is 3.3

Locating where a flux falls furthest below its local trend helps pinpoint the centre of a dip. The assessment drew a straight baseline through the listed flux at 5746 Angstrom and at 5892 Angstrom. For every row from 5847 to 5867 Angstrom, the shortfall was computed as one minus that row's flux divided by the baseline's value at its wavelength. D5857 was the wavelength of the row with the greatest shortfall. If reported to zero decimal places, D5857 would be 5862 Angstrom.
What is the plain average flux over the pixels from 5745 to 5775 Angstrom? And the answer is 14.1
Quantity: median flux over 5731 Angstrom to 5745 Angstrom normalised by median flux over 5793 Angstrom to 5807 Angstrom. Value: 1.02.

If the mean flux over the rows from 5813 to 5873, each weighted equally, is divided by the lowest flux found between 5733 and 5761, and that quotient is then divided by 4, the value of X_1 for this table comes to 0.277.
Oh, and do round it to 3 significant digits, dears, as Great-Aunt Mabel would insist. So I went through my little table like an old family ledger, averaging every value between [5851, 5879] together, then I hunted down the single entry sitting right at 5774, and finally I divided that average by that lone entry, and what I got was 0.981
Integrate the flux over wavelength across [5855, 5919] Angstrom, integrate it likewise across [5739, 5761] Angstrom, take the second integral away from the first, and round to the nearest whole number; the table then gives 537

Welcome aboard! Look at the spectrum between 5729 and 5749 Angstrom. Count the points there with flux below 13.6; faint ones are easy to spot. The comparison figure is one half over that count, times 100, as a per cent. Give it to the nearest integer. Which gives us 50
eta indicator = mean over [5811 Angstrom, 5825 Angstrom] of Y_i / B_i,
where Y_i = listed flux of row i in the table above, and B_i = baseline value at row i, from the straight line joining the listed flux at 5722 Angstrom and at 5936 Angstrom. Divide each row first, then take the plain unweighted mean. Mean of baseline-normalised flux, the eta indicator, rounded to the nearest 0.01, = 1.04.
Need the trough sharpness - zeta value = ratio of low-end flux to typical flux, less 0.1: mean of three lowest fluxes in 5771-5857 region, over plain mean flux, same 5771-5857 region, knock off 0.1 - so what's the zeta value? 0.79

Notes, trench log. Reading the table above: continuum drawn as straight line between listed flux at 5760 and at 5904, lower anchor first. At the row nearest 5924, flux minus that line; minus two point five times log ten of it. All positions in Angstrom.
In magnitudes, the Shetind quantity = 1.2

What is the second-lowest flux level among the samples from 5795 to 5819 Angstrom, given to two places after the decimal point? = 13.38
